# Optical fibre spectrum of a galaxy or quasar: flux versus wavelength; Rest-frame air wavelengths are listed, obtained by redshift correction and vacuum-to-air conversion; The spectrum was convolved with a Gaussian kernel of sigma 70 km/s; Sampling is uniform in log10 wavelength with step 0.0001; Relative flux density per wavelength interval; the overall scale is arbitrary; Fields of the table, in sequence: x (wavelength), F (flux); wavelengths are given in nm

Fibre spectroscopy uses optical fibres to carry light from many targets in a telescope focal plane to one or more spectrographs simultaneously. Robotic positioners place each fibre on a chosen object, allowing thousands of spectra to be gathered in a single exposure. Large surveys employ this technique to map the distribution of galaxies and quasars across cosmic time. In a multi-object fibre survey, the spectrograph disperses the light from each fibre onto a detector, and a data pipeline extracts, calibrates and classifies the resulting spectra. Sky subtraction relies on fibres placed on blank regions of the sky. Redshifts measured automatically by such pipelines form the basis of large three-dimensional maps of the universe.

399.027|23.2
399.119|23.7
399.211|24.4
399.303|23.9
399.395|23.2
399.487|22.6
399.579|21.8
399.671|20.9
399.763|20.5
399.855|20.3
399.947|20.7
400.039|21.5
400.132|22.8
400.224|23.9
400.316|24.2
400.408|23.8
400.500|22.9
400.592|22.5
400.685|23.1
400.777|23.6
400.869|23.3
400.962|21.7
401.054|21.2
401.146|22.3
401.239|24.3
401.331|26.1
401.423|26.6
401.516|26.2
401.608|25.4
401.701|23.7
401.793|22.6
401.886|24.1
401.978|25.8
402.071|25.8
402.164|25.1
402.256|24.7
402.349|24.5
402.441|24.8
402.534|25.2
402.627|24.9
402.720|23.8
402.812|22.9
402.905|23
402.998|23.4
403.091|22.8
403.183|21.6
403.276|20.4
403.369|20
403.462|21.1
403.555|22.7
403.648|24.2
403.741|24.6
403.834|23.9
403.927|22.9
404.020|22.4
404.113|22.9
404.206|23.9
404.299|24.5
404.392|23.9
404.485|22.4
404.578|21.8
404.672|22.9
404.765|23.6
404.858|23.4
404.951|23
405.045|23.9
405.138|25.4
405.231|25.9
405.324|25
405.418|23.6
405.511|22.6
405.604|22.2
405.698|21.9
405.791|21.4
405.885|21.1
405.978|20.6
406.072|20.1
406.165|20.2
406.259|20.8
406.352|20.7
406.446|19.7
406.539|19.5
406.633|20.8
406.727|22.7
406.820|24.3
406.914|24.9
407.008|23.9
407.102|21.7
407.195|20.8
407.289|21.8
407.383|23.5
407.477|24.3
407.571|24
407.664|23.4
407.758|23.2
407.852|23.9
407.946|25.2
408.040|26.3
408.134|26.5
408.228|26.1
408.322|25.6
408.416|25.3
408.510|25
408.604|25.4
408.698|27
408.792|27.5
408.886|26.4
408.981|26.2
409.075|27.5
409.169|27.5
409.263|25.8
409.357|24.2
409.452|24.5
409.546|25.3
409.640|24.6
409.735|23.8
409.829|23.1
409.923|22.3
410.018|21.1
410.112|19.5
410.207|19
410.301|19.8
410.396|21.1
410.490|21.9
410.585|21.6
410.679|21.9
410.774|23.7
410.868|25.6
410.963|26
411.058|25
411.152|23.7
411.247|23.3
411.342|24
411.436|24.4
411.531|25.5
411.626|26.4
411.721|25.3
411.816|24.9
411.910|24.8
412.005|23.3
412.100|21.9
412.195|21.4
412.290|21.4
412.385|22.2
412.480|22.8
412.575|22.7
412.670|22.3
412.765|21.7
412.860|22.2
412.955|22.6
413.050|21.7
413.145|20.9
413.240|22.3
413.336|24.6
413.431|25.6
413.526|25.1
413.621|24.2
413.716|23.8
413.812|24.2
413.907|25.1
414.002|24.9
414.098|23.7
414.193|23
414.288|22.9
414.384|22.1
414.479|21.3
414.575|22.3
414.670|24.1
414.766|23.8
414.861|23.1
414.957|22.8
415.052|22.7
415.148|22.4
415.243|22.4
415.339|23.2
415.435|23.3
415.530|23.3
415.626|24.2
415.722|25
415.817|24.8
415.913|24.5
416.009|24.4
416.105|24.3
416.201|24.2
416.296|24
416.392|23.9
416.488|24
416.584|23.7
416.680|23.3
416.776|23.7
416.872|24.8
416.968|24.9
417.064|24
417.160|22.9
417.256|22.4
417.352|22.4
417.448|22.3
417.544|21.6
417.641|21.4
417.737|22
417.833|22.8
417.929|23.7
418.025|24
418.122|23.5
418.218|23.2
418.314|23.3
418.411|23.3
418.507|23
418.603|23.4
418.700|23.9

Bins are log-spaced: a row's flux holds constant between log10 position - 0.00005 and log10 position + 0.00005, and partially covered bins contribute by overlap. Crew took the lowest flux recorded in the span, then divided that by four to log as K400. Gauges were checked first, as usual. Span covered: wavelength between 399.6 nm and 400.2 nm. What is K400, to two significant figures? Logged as 5.1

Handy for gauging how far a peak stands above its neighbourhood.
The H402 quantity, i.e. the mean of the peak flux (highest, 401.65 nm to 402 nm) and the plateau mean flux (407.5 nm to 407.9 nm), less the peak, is -1.1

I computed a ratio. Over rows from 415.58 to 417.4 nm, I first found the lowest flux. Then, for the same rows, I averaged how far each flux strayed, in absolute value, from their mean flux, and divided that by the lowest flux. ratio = 0.026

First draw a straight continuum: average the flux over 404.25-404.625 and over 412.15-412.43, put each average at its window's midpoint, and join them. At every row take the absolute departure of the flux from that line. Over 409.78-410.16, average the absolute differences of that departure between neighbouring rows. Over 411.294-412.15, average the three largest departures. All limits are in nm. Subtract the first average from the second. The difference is 2.9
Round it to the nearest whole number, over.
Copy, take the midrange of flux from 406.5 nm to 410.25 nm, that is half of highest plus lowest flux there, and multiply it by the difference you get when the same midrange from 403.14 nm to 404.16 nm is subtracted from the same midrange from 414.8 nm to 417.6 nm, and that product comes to 23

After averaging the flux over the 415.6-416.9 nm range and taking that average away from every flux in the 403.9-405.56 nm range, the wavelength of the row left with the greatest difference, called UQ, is 405.231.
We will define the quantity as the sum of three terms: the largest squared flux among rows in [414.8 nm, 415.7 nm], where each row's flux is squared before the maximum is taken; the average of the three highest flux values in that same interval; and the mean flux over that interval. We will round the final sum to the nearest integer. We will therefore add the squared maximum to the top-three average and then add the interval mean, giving 632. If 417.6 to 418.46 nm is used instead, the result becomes 623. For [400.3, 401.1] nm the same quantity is 632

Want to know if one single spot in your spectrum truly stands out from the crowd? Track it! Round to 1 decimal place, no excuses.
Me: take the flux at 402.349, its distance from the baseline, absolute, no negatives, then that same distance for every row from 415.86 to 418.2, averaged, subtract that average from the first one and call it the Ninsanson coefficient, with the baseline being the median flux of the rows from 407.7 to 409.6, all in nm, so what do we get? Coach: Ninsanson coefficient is -1.1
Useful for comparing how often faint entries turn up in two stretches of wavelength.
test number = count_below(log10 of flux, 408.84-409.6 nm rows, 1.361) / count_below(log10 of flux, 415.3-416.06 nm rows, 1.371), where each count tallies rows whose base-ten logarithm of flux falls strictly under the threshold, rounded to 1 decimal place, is 0.0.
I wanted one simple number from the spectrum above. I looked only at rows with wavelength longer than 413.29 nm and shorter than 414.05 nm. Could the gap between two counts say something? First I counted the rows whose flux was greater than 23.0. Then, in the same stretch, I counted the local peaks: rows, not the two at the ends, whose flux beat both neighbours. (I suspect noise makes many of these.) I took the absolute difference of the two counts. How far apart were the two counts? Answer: 6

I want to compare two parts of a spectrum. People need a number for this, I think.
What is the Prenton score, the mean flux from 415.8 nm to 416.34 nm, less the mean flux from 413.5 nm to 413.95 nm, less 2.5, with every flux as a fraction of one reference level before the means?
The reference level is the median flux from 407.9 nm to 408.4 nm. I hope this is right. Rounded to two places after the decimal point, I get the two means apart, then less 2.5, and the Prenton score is -2.50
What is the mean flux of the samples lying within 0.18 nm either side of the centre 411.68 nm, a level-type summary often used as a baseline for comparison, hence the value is 25.5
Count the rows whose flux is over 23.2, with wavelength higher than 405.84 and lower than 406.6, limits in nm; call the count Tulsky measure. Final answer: 0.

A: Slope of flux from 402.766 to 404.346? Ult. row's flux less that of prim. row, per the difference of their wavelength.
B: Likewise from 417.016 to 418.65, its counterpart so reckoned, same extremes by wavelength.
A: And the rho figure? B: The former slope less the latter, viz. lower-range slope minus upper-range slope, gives 1.5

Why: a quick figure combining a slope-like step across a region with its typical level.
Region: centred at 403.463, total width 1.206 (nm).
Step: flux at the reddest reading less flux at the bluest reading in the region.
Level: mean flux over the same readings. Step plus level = 21.9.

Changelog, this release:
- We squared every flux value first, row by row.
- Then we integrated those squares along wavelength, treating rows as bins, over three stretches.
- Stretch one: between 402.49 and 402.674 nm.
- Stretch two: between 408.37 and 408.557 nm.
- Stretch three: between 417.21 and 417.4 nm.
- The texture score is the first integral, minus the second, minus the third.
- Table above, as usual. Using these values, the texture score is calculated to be -99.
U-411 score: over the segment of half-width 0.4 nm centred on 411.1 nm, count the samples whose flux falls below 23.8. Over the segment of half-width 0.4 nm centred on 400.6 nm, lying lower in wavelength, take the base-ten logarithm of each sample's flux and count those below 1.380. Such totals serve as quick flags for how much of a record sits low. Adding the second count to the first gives 11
